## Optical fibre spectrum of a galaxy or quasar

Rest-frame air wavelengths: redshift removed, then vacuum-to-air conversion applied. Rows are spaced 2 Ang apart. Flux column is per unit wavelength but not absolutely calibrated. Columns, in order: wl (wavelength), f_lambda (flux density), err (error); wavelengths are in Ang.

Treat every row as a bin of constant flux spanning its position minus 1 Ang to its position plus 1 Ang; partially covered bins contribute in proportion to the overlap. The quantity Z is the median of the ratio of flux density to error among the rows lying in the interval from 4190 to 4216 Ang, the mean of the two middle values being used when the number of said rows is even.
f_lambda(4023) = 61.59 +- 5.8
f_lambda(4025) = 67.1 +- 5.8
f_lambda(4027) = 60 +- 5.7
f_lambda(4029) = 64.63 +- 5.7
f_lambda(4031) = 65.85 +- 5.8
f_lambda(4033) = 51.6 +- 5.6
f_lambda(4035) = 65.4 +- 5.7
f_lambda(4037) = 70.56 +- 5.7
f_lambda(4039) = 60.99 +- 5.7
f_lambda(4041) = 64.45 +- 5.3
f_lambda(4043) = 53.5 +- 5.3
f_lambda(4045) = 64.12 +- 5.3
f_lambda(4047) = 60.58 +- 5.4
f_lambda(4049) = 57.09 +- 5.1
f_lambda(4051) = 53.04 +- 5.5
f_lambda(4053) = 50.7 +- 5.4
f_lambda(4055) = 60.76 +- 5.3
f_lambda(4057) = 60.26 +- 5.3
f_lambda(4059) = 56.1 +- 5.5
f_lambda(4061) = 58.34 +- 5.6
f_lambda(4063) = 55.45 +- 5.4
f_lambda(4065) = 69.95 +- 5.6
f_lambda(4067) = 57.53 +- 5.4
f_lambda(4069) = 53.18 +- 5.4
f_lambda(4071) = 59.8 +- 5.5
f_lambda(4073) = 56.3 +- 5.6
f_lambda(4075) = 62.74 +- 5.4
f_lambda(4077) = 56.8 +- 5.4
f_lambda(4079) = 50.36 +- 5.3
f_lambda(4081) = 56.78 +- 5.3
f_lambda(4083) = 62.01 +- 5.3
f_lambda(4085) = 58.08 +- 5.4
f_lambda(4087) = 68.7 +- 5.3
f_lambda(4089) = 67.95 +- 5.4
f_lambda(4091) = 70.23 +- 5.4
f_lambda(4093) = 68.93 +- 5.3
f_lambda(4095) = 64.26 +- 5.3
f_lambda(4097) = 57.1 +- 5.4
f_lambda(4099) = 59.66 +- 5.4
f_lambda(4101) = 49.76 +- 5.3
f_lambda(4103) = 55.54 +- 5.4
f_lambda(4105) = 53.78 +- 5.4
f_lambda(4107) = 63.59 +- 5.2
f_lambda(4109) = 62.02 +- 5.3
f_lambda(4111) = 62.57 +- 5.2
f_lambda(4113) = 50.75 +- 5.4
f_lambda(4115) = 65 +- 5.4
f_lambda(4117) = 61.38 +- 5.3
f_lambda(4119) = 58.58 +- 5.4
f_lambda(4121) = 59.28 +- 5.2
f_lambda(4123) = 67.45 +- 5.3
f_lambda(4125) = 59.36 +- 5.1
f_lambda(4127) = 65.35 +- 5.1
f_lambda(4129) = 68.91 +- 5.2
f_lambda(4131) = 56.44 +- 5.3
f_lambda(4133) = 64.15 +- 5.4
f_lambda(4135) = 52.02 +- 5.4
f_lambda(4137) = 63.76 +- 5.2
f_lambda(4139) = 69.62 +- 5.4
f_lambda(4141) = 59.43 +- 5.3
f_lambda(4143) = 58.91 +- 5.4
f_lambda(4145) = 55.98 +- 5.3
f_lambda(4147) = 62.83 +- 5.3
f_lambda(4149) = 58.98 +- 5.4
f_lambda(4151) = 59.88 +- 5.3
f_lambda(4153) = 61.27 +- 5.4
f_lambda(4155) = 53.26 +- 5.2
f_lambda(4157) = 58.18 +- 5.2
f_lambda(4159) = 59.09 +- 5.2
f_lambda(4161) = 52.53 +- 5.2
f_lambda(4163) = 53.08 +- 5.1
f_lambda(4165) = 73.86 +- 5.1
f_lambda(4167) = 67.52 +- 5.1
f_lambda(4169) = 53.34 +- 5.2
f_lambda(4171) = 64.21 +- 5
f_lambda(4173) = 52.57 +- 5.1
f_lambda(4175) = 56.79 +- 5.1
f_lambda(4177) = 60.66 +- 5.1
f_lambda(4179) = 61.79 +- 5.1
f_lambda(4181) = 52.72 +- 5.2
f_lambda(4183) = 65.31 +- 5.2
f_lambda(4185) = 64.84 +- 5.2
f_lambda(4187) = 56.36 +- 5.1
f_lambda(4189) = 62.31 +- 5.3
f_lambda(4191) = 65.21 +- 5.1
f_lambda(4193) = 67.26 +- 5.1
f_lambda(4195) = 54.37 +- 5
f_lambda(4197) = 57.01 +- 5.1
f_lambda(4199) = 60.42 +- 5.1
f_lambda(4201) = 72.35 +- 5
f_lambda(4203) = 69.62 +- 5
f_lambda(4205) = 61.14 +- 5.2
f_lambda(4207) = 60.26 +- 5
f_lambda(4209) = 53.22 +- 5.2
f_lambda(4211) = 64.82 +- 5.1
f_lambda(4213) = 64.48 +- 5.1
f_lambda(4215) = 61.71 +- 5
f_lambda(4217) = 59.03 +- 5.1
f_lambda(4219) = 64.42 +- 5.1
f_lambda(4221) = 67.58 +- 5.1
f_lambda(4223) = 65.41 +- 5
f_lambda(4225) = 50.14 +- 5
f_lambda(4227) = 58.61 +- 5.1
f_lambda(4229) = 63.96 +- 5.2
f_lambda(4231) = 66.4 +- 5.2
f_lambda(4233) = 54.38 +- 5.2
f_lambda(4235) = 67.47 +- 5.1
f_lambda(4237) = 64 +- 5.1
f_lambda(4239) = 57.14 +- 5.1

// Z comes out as 12.3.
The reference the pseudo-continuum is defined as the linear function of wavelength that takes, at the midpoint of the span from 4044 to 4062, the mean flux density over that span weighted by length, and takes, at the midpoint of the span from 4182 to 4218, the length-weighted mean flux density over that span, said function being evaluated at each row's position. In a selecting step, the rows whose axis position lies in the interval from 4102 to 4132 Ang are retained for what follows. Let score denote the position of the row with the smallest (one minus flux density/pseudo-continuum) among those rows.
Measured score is 4129 Ang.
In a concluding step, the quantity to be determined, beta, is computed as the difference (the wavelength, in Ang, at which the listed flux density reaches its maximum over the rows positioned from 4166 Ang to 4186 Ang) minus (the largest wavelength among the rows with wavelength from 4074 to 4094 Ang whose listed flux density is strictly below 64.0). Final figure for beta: 82 Ang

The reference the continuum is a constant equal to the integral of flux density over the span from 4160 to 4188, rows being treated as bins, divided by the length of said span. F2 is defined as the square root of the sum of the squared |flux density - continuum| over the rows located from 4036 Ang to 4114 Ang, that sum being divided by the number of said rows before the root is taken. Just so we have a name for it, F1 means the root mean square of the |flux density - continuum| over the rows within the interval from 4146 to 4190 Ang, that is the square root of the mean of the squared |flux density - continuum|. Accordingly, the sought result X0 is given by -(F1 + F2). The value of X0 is -11.2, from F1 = 5.5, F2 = 5.7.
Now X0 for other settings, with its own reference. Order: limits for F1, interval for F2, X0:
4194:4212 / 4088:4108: -13.1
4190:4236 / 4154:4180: -12.4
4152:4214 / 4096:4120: -11.0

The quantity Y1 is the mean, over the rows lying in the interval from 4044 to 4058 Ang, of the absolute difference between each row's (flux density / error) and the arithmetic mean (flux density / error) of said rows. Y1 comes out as 0.80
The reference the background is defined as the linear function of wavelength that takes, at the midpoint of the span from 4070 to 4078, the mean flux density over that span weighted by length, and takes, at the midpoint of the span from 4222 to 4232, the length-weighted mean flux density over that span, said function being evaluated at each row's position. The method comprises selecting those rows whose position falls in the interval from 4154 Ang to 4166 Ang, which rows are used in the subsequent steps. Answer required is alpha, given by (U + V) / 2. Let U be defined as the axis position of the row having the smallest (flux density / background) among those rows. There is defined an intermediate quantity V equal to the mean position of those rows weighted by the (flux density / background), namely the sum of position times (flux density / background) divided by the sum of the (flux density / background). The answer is 4160.6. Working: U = 4161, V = 4160.2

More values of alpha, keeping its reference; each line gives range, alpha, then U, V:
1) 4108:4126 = 4115.0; 4113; 4117.0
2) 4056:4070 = 4066.0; 4069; 4063.0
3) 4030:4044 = 4035.0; 4033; 4036.9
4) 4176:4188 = 4181.5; 4181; 4182.0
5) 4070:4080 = 4076.9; 4079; 4074.9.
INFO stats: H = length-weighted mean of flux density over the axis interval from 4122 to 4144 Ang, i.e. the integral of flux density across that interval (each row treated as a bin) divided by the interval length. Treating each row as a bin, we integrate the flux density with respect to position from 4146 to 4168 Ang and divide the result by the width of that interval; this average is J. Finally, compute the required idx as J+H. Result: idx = 122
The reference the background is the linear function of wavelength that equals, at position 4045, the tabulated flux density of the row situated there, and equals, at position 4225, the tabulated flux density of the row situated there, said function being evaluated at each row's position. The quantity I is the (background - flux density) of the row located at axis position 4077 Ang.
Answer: 5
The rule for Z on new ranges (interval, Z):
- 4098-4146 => 11.5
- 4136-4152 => 11.3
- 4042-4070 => 10.5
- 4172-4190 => 11.8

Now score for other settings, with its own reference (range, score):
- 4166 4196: 4167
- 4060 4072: 4065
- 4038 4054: 4041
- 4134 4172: 4165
